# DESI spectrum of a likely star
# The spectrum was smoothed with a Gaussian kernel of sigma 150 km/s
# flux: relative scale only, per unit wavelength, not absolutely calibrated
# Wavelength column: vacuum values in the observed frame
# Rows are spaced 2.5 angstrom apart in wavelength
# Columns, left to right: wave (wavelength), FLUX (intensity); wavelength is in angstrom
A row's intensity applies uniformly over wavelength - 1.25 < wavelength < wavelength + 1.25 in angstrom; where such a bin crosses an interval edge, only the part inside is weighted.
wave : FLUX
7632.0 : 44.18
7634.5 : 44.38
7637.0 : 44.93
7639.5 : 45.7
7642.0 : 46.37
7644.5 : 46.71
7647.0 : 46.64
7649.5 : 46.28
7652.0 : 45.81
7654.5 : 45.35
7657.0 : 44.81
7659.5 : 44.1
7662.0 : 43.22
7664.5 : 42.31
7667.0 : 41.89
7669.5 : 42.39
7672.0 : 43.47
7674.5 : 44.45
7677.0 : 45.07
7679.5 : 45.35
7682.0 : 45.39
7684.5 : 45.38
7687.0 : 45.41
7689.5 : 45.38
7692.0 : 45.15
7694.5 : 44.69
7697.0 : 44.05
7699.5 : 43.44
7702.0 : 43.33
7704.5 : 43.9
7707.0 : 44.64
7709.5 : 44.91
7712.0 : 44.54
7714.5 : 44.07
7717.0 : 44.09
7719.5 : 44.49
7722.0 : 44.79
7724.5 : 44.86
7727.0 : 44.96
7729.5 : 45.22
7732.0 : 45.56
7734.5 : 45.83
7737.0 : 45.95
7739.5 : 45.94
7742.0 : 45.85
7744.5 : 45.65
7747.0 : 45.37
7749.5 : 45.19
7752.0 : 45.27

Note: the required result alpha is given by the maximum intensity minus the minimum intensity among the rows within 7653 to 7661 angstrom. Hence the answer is 1.25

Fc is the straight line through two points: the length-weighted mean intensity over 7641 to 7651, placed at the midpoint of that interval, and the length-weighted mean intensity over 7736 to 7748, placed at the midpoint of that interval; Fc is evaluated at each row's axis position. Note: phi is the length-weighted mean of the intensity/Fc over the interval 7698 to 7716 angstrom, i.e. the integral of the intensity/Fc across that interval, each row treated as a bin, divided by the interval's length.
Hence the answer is 0.959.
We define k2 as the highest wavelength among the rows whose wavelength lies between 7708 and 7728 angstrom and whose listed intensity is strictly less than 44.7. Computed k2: 7719.5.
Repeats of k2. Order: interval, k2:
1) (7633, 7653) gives 7634.5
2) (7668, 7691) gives 7674.5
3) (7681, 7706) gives 7704.5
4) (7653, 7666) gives 7664.5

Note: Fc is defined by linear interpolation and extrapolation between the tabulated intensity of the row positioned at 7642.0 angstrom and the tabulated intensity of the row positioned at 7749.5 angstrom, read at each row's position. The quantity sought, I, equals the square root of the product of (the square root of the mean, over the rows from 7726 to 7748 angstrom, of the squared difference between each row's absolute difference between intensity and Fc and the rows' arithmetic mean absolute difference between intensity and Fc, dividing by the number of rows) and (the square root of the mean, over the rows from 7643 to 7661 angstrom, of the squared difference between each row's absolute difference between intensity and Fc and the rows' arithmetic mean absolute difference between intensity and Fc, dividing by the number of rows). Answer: 0.35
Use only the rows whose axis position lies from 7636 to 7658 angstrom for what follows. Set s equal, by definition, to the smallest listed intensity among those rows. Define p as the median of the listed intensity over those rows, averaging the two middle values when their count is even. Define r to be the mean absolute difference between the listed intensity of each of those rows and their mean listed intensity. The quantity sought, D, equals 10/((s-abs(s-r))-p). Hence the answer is -0.221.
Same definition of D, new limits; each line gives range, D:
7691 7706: -0.230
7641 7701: -0.227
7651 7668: -0.233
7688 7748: -0.226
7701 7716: -0.228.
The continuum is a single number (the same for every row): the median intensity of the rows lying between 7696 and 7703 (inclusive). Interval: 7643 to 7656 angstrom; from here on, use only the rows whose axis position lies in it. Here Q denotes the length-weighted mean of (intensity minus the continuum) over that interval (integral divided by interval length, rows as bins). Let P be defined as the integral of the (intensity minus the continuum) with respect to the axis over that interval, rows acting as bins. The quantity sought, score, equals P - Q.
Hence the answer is 32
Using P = 35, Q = 2.7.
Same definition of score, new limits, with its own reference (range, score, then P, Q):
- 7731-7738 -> 14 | 16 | 2.3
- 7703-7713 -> 9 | 10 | 1.0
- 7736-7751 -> 31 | 33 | 2.2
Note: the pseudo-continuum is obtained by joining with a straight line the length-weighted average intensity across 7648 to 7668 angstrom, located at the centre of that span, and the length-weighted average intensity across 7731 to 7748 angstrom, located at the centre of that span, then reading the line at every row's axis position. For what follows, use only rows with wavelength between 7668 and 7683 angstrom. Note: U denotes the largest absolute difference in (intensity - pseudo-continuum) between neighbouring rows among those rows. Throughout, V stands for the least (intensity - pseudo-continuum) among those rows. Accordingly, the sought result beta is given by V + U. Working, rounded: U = 1.0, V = -2.1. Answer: -1.1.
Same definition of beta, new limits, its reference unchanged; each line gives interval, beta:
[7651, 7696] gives -1.5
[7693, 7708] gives -1.0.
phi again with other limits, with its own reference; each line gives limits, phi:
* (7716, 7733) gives 0.977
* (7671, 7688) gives 0.972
